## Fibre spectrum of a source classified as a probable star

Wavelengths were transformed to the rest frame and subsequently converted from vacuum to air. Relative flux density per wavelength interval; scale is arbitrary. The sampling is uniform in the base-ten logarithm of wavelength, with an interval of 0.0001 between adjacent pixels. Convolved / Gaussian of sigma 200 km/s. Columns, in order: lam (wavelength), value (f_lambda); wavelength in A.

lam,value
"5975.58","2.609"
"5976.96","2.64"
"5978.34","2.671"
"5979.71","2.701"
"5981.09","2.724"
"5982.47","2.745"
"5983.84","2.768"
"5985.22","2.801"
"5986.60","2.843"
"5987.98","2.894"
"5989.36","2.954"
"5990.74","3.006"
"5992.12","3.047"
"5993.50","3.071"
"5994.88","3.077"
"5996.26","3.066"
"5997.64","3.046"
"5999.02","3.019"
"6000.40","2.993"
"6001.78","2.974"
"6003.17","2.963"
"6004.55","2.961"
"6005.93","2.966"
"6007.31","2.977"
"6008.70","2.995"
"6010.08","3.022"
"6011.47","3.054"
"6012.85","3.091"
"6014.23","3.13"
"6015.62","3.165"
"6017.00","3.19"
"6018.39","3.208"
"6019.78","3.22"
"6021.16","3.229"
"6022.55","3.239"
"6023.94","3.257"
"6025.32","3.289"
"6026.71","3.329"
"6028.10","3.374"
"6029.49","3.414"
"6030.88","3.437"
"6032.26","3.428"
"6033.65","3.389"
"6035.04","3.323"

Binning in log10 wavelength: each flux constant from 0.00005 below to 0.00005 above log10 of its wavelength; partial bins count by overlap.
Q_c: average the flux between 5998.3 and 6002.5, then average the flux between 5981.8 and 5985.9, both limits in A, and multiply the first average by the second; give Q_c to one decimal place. 8.3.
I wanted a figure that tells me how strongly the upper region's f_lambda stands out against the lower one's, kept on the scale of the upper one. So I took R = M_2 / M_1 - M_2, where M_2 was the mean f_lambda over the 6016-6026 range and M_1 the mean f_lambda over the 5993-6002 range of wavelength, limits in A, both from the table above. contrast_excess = -2.17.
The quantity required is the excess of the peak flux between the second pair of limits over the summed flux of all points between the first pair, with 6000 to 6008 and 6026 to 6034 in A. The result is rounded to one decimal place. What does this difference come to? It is -14.4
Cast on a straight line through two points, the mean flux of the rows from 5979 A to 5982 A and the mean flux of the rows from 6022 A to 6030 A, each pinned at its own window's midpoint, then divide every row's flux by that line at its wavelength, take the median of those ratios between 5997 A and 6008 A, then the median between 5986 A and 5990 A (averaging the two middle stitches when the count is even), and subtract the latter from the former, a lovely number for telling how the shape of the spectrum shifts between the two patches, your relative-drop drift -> -0.041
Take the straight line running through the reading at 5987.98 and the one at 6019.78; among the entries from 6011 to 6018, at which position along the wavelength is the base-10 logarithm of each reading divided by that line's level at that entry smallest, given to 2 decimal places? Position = 6011.47 A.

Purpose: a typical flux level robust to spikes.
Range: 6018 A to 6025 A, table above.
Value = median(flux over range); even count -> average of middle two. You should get 3.2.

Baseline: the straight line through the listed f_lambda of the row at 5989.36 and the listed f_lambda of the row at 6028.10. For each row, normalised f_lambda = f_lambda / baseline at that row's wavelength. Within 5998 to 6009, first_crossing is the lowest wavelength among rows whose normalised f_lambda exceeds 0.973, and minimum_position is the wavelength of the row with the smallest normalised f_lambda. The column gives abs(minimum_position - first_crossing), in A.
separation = 8.3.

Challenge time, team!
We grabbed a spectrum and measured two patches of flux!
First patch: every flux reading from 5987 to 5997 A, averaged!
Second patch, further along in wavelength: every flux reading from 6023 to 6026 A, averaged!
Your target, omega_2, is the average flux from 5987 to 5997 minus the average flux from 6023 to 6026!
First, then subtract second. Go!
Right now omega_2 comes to -0.26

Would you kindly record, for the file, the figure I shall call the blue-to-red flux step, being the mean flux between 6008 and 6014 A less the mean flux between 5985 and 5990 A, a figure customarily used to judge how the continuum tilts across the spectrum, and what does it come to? 0.17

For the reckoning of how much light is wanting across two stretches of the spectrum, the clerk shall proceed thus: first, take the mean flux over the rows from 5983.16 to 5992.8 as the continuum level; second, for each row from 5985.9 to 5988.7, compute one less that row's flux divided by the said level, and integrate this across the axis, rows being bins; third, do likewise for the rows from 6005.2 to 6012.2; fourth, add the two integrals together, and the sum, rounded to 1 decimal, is -0.2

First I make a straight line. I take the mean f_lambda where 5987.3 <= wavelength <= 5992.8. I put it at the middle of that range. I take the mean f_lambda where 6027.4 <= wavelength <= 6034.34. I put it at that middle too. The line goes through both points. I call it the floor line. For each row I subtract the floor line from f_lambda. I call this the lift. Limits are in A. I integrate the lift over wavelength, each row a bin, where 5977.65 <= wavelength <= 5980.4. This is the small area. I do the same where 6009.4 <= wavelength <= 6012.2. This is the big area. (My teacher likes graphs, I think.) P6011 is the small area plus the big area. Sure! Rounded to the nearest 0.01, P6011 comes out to -0.91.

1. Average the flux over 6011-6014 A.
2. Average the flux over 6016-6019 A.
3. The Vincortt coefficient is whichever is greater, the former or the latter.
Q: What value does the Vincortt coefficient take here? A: 3.20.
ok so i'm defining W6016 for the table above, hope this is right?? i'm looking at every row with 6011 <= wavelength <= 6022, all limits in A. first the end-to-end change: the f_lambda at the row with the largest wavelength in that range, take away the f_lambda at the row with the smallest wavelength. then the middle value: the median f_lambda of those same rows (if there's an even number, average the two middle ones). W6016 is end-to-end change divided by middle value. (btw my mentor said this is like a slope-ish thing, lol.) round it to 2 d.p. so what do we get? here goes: 0.06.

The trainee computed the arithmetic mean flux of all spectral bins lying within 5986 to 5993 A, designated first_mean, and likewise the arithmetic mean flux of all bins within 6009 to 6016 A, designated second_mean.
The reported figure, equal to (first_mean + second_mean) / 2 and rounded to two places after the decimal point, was 3.02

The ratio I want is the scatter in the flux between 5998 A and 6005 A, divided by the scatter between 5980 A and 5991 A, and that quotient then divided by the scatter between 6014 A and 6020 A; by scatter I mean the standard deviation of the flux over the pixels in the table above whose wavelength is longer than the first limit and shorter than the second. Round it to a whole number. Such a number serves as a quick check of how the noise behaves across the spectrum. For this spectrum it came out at 7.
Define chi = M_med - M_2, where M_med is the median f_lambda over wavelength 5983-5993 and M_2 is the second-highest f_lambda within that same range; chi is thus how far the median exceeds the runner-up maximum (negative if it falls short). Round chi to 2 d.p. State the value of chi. -0.11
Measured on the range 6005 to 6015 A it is -0.07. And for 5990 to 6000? -0.02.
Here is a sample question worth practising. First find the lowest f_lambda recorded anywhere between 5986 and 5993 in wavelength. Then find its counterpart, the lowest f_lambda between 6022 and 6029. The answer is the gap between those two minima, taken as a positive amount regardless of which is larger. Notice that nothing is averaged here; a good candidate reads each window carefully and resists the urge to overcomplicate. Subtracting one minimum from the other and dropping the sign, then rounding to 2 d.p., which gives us 0.40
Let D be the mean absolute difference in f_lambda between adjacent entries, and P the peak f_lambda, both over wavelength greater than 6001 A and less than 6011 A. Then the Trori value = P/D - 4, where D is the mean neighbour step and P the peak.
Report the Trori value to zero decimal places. 241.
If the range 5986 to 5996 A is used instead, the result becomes 75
